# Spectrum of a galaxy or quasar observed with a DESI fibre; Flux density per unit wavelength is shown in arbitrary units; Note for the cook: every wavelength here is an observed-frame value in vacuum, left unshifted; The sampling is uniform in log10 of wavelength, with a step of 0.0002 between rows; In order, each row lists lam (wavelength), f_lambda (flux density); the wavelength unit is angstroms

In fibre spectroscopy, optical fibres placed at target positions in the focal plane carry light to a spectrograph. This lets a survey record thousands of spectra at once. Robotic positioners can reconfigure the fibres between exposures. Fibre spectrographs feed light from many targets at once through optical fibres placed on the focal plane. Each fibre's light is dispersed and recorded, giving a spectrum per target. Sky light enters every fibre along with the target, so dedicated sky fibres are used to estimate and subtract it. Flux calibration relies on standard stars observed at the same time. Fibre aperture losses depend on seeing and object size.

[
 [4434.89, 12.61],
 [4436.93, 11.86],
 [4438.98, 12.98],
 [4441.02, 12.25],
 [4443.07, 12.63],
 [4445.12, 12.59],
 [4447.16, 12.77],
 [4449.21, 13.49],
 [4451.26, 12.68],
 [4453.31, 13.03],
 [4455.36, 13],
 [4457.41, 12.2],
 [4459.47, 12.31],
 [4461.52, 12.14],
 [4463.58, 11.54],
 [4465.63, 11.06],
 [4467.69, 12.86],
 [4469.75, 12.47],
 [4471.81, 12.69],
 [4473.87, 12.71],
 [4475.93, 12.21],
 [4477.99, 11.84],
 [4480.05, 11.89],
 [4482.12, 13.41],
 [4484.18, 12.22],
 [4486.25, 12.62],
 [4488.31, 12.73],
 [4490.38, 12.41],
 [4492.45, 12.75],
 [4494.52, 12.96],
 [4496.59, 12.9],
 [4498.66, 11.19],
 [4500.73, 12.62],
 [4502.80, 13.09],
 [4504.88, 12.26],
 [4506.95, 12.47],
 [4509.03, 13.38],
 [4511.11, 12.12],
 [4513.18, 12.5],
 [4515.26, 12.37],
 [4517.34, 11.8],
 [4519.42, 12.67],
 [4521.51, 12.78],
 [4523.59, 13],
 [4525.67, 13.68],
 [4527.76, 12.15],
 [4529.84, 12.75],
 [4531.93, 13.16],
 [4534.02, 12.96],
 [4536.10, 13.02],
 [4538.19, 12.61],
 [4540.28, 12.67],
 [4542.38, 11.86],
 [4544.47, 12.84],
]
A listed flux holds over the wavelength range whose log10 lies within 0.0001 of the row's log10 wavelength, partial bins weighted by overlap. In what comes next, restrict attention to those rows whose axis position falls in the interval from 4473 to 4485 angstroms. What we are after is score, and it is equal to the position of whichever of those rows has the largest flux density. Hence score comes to 4482.12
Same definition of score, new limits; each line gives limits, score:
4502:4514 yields 4509.03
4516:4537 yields 4525.67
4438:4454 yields 4449.21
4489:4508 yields 4502.80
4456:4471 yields 4467.69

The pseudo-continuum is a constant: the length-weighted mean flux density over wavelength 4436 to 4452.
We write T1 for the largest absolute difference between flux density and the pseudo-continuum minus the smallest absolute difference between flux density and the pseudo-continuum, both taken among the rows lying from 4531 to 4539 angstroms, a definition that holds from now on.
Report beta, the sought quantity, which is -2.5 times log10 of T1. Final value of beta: 0.86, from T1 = 0.45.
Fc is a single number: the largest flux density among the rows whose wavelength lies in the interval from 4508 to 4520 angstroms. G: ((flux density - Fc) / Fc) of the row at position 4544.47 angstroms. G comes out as -0.04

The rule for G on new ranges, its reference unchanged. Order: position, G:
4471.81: -0.05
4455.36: -0.03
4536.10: -0.03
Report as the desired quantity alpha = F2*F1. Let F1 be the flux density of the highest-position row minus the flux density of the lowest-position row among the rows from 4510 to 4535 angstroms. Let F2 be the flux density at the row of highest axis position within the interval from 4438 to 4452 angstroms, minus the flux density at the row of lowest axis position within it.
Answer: -0.3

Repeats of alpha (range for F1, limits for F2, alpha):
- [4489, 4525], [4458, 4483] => 0.6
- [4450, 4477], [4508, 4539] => 0.4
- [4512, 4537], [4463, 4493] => 0.6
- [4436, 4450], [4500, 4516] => -0.4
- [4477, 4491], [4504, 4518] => -0.3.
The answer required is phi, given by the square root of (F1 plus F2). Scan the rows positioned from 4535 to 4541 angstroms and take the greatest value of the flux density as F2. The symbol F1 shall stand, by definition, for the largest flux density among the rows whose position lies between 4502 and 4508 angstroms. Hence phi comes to 5.110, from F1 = 13.09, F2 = 13.02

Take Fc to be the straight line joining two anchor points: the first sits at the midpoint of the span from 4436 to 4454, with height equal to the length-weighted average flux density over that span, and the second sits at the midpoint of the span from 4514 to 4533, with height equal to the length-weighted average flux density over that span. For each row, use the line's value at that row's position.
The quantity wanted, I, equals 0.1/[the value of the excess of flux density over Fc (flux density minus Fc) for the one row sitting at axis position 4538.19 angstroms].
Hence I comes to -1.1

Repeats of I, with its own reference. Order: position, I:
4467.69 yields 0.6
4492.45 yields 1.9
